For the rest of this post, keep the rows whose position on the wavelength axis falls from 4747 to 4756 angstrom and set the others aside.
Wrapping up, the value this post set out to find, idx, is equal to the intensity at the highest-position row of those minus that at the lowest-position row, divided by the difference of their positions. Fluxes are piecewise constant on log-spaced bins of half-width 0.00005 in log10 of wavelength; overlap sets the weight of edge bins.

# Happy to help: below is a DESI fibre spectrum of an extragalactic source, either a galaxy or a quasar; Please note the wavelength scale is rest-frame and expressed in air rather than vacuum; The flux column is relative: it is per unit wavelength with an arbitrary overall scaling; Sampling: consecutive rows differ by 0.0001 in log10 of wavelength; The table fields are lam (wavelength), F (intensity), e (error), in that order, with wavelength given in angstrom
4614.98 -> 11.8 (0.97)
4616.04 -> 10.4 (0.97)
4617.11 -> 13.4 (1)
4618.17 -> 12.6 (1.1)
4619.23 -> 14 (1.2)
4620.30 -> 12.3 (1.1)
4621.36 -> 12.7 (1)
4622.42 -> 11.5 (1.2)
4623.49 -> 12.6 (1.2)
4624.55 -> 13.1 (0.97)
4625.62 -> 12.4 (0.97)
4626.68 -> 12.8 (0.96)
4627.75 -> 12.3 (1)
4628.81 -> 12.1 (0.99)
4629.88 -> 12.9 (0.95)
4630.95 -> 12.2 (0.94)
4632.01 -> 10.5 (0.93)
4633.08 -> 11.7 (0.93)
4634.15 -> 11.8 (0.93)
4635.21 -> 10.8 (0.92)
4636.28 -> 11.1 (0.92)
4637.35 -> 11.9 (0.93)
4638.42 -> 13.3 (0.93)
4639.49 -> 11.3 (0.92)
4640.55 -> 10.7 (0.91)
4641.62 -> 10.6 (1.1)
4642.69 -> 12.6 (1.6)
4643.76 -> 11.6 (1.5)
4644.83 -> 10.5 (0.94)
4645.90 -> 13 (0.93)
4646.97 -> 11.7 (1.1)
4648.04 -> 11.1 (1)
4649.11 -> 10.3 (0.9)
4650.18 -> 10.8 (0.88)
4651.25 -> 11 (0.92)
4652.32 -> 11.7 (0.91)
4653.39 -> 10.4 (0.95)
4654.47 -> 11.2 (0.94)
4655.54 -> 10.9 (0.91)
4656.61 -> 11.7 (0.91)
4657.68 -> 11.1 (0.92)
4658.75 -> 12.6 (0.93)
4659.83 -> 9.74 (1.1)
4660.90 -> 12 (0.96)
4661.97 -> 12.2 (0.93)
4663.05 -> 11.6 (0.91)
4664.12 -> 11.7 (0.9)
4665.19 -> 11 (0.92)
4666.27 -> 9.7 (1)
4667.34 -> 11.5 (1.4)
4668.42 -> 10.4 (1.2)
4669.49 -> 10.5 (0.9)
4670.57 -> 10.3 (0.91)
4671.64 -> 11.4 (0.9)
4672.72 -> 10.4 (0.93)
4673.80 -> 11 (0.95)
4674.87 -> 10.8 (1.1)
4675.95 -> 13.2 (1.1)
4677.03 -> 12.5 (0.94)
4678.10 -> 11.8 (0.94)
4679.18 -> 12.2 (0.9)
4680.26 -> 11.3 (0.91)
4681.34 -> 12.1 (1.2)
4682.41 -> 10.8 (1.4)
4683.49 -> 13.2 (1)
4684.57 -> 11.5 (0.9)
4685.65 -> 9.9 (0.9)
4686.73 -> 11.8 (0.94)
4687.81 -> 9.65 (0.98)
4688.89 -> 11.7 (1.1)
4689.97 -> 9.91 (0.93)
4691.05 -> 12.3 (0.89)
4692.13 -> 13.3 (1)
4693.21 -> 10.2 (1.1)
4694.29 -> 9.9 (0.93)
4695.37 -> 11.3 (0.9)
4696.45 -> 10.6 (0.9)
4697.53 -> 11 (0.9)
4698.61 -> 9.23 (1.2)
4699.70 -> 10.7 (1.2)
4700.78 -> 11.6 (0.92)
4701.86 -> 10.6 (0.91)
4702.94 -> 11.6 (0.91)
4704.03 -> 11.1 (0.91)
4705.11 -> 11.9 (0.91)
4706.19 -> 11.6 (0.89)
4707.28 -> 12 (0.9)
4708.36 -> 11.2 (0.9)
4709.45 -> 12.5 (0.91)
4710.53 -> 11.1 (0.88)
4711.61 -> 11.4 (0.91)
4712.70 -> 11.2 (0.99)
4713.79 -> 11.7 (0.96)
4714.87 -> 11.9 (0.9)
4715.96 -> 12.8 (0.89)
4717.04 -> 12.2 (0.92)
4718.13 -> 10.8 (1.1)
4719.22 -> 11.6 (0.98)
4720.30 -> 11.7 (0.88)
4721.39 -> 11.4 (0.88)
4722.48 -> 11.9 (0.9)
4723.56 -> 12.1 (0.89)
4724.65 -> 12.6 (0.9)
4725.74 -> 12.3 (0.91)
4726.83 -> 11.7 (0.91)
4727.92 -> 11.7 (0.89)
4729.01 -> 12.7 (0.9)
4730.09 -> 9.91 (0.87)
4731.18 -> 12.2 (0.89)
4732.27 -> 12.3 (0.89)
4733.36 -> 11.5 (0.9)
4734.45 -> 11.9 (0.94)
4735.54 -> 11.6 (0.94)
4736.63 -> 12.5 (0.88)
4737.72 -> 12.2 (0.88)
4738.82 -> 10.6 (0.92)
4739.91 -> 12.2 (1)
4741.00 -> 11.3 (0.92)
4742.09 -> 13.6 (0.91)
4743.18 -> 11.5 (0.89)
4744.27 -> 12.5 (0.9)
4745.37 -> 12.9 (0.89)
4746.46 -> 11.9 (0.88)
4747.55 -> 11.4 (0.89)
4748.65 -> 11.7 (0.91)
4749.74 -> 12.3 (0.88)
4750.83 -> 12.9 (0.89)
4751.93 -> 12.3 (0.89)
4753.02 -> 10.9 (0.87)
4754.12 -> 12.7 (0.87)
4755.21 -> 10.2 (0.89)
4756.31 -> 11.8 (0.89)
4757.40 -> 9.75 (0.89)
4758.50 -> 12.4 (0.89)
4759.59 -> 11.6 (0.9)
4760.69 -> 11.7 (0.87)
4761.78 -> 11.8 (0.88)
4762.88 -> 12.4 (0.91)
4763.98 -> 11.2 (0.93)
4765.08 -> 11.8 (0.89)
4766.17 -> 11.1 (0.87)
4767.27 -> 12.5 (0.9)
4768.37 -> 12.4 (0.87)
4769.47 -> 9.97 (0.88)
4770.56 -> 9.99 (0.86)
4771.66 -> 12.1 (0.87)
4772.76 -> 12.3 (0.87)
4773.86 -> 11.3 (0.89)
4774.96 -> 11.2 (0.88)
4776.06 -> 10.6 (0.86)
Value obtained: -0.16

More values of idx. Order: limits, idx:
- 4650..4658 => 0.04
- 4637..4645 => -0.19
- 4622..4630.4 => 0.19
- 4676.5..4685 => -0.13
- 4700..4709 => -0.05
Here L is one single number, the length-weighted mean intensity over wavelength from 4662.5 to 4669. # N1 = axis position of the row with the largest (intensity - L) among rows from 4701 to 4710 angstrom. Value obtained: 4709.45 angstrom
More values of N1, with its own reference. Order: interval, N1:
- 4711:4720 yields 4715.96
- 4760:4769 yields 4767.27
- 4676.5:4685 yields 4683.49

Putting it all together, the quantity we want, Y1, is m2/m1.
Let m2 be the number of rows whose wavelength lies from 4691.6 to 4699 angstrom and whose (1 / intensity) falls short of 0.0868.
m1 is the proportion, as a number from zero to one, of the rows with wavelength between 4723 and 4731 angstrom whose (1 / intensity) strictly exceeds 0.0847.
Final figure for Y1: 2.3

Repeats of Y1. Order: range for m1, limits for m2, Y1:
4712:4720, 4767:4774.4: 7.0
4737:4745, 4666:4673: 0.0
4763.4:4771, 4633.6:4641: 4.2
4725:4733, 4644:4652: 4.7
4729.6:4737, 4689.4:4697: 4.7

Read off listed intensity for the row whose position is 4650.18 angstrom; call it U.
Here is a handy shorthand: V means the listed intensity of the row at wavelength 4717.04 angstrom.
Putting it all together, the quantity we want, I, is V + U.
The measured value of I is 23.0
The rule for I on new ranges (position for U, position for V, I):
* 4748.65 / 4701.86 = 22.3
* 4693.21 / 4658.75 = 22.8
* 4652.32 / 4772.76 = 24.0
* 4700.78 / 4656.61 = 23.3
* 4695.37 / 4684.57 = 22.8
